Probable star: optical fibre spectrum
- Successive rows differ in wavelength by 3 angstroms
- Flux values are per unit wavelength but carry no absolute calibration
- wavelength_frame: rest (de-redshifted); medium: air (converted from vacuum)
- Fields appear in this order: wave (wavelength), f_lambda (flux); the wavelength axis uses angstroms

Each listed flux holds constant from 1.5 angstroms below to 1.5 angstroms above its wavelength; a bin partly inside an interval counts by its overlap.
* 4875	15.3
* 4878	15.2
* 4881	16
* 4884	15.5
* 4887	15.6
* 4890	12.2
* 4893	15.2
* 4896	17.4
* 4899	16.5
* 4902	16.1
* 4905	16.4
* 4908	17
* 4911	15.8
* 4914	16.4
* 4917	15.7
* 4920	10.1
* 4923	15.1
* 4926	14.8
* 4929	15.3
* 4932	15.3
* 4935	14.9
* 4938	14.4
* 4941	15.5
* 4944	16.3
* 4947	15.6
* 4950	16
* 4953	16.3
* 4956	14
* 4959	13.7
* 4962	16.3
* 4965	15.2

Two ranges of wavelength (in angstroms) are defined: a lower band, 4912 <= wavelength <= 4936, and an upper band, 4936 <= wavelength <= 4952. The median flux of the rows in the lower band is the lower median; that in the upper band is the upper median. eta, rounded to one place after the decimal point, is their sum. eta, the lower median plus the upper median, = 30.8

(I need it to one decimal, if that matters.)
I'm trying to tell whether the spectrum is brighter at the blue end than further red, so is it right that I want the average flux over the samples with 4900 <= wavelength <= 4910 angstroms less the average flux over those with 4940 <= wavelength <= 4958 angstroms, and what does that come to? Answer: 0.9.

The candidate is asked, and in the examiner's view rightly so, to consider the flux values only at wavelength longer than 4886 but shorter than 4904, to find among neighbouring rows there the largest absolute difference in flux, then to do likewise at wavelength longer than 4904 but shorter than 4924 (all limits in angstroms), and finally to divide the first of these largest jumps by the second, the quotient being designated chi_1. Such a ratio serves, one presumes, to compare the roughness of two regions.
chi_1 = 0.61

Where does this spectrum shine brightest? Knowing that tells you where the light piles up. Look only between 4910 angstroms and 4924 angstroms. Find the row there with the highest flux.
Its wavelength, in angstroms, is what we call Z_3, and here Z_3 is 4914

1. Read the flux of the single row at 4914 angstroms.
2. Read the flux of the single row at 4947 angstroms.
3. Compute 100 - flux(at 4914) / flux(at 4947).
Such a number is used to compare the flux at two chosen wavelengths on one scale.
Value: 98.95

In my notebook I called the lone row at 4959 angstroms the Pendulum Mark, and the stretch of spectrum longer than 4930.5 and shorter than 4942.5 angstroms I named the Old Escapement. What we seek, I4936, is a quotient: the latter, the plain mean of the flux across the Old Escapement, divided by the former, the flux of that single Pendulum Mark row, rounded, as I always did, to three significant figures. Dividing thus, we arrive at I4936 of 1.10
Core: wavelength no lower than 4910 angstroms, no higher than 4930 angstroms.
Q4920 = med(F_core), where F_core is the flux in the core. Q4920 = 15.3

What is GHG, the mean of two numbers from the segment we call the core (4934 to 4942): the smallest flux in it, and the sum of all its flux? 29.6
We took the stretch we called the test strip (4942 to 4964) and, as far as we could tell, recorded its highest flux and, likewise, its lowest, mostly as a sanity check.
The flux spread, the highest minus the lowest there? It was 2.6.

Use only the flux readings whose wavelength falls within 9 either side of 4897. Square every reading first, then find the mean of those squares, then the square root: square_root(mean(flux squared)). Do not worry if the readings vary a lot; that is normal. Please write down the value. 15.7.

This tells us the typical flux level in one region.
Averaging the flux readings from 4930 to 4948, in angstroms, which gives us 15.3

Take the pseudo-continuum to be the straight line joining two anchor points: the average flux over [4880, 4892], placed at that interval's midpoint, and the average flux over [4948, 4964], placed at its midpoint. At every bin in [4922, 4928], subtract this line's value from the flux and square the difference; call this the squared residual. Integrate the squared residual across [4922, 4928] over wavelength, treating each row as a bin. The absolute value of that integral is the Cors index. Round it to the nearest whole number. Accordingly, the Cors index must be 0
